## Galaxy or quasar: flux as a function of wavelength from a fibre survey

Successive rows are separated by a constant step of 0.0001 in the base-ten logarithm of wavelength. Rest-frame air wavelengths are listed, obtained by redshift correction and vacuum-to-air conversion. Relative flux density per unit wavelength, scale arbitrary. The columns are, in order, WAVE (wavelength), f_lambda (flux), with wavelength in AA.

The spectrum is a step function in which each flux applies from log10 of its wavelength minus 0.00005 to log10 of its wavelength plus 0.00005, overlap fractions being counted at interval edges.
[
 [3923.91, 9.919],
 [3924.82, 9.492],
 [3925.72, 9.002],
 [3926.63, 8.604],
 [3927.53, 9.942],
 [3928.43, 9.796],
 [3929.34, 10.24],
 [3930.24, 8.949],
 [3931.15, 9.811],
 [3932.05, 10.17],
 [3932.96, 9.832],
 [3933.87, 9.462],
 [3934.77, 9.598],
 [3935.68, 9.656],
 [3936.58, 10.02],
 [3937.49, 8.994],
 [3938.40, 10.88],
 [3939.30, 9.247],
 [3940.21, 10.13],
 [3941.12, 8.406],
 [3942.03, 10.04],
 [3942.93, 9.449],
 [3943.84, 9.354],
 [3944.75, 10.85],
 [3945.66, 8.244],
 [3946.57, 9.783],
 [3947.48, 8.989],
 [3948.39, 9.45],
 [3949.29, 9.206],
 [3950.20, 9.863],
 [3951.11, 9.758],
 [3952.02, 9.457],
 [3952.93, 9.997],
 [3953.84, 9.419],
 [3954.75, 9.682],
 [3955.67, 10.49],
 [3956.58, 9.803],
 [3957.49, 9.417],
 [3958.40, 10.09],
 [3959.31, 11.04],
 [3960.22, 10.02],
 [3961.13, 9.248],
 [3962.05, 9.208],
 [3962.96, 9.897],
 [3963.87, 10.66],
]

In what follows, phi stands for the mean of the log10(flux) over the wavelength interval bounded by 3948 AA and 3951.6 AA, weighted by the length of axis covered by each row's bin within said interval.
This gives 0.983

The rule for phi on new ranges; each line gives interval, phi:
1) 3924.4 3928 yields 0.968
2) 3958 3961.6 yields 1.003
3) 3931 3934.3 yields 0.991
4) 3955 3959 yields 0.997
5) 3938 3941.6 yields 0.982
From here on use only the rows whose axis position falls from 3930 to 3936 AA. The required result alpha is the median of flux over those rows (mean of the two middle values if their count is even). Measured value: 9.66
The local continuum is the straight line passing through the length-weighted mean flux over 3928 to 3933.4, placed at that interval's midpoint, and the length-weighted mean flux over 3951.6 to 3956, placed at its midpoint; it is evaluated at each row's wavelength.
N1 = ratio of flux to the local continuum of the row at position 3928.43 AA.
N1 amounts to 1.00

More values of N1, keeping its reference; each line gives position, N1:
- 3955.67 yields 1.07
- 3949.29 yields 0.94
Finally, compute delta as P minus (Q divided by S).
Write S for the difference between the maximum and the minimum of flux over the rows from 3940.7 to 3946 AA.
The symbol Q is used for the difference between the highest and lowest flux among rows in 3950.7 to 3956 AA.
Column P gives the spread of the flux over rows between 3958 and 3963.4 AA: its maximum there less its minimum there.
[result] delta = 1.4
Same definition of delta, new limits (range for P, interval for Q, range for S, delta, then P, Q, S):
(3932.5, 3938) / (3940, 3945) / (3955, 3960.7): -0.5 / 1.0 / 2.4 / 1.62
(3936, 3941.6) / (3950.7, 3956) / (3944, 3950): 2.1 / 2.5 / 1.1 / 2.61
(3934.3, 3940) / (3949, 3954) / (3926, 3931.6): 1.4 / 1.9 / 0.8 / 1.64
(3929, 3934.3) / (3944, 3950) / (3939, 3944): -0.2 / 1.3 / 2.6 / 1.72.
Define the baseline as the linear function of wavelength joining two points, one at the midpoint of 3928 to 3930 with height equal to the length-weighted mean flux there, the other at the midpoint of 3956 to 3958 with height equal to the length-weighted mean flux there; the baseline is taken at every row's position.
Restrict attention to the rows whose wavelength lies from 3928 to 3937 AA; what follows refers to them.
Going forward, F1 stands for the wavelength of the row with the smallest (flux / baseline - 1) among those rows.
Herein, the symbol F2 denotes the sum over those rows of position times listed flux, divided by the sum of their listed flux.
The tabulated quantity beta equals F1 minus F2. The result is -2.3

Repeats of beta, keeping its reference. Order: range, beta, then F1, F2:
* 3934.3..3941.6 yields 3.2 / 3941.12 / 3937.9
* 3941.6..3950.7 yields -0.4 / 3945.66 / 3946.1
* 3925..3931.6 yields -1.9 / 3926.63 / 3928.5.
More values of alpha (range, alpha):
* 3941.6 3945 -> 9.74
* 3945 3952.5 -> 9.45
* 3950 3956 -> 9.76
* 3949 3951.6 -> 9.76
